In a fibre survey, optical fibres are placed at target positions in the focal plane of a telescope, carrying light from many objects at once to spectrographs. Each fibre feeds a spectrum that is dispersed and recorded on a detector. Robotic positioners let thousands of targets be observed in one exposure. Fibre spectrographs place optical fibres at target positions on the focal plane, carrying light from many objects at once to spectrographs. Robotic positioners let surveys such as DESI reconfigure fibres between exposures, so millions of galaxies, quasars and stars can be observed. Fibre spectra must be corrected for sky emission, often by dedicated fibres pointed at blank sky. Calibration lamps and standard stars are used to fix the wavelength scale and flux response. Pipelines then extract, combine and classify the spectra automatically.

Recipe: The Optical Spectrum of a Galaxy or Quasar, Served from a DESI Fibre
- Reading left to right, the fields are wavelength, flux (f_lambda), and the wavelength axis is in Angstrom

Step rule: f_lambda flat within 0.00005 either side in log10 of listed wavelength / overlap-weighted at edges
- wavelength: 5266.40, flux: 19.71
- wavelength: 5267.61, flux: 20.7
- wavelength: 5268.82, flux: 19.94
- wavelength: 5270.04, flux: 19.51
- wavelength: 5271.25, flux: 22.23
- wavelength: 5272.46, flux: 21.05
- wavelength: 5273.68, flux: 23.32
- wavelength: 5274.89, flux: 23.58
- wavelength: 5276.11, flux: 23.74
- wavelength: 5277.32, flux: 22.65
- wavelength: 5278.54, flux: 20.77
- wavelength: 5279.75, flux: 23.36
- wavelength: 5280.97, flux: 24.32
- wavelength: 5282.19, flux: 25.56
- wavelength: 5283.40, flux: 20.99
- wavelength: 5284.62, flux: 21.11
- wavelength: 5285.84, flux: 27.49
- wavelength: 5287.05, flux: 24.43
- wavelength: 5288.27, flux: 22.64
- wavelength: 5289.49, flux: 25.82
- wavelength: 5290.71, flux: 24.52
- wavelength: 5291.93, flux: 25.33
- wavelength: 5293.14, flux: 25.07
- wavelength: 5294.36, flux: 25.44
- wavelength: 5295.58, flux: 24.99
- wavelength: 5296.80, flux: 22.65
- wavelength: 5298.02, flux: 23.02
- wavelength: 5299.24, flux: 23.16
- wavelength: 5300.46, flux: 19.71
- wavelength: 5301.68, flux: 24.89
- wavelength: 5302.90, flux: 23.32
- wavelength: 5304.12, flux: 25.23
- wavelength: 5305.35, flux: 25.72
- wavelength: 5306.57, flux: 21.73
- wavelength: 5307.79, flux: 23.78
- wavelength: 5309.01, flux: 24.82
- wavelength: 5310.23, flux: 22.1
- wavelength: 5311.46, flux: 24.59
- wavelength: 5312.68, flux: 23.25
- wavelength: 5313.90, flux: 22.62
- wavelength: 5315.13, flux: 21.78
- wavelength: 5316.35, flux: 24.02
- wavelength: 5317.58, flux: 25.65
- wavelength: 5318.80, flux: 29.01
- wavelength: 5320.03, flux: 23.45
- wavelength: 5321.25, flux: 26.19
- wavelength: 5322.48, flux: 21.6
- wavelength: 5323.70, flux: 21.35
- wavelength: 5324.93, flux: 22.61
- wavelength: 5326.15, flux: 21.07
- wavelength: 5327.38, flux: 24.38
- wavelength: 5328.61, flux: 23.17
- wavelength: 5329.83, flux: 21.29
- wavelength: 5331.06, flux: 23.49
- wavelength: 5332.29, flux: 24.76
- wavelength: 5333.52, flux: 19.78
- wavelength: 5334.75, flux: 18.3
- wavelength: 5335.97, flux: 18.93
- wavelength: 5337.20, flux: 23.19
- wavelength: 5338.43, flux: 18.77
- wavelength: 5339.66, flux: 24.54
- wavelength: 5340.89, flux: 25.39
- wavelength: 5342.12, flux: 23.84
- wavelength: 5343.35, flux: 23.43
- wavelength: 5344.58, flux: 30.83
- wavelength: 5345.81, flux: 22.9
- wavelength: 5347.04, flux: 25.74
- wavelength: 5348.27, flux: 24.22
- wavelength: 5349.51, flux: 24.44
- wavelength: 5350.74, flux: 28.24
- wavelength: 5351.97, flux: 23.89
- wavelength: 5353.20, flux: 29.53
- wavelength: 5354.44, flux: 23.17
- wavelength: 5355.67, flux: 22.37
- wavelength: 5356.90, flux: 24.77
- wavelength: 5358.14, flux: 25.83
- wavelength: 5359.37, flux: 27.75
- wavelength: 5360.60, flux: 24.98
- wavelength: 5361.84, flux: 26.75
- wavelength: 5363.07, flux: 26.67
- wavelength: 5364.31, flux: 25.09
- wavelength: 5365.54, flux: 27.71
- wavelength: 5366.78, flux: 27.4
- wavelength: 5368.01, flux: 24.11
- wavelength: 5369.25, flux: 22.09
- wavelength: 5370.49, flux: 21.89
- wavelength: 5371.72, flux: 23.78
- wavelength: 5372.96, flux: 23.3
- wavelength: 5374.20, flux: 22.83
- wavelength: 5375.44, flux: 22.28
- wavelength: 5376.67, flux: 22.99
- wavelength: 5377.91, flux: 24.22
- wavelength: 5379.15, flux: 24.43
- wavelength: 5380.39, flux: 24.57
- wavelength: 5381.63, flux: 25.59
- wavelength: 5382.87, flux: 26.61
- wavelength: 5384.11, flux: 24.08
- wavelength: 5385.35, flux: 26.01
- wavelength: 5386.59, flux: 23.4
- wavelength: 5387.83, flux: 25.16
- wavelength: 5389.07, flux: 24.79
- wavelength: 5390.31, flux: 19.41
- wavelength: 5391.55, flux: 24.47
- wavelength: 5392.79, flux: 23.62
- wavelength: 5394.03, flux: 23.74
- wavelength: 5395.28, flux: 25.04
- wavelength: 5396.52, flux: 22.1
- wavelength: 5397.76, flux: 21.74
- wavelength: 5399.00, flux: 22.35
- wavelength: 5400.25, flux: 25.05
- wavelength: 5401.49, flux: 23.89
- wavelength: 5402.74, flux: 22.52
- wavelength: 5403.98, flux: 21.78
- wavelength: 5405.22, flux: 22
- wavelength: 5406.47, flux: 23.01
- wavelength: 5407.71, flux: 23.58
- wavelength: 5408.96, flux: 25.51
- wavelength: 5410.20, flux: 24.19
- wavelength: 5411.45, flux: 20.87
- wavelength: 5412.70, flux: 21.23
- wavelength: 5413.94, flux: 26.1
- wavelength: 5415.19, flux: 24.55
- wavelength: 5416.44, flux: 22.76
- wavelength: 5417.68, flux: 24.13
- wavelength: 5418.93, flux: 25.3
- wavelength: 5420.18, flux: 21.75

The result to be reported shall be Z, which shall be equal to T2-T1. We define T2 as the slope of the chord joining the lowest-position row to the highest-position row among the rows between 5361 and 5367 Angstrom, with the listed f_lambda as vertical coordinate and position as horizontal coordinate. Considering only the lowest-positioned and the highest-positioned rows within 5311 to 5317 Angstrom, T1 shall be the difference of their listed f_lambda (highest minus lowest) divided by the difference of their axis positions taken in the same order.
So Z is 0.25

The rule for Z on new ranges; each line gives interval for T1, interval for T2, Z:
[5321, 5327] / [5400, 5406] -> 0.43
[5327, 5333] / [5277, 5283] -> 0.52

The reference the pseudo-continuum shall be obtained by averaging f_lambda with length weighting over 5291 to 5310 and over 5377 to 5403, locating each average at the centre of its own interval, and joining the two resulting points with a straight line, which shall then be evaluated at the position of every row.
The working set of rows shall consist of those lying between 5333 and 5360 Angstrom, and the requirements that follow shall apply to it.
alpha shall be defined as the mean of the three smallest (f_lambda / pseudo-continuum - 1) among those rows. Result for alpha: -0.220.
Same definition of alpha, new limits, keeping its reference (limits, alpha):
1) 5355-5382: -0.077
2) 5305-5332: -0.112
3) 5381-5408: -0.124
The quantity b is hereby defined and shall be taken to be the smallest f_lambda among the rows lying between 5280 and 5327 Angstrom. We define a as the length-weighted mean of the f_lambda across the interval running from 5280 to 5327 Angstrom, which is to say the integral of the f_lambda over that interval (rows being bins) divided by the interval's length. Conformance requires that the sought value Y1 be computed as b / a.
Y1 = 0.83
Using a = 23.8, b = 19.71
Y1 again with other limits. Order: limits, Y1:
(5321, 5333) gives 0.92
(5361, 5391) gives 0.80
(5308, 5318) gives 0.92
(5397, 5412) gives 0.91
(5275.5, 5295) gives 0.87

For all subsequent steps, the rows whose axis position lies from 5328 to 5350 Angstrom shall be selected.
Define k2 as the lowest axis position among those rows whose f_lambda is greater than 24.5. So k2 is 5332.29 Angstrom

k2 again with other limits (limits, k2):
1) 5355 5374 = 5356.90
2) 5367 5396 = 5380.39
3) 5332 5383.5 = 5332.29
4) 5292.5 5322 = 5293.14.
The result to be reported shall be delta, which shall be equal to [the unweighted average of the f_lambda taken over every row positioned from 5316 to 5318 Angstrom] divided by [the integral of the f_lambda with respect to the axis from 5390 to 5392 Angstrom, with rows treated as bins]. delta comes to 0.561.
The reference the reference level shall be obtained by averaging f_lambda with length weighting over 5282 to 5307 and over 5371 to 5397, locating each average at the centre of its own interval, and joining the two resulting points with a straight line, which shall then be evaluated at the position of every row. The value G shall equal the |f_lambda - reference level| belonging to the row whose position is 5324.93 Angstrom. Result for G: 1.3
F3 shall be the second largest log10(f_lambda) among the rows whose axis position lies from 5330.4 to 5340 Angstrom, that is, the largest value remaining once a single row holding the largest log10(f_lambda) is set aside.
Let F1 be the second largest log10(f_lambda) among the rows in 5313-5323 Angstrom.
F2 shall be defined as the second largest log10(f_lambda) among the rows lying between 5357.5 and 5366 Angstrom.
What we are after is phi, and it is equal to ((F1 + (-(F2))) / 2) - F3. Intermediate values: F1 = 1.42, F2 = 1.44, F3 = 1.39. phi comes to -1.40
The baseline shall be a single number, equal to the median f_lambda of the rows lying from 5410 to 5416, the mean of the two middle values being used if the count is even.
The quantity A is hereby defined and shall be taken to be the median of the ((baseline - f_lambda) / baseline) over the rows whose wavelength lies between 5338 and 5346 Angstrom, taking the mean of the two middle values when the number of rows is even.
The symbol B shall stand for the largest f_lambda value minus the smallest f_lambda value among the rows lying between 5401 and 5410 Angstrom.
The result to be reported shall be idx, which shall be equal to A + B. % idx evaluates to 4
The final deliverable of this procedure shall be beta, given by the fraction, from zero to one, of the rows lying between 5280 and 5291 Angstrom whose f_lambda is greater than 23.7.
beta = 0.67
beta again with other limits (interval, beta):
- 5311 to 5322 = 0.56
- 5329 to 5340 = 0.22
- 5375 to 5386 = 0.78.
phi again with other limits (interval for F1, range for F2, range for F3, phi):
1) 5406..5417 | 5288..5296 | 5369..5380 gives -1.38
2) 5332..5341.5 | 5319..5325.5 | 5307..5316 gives -1.38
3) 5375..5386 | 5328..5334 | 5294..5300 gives -1.38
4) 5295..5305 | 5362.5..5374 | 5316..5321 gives -1.43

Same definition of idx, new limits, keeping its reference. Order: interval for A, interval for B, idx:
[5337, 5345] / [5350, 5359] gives 7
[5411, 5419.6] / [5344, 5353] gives 8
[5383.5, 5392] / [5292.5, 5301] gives 6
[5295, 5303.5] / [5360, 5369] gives 4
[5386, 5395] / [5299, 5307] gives 6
